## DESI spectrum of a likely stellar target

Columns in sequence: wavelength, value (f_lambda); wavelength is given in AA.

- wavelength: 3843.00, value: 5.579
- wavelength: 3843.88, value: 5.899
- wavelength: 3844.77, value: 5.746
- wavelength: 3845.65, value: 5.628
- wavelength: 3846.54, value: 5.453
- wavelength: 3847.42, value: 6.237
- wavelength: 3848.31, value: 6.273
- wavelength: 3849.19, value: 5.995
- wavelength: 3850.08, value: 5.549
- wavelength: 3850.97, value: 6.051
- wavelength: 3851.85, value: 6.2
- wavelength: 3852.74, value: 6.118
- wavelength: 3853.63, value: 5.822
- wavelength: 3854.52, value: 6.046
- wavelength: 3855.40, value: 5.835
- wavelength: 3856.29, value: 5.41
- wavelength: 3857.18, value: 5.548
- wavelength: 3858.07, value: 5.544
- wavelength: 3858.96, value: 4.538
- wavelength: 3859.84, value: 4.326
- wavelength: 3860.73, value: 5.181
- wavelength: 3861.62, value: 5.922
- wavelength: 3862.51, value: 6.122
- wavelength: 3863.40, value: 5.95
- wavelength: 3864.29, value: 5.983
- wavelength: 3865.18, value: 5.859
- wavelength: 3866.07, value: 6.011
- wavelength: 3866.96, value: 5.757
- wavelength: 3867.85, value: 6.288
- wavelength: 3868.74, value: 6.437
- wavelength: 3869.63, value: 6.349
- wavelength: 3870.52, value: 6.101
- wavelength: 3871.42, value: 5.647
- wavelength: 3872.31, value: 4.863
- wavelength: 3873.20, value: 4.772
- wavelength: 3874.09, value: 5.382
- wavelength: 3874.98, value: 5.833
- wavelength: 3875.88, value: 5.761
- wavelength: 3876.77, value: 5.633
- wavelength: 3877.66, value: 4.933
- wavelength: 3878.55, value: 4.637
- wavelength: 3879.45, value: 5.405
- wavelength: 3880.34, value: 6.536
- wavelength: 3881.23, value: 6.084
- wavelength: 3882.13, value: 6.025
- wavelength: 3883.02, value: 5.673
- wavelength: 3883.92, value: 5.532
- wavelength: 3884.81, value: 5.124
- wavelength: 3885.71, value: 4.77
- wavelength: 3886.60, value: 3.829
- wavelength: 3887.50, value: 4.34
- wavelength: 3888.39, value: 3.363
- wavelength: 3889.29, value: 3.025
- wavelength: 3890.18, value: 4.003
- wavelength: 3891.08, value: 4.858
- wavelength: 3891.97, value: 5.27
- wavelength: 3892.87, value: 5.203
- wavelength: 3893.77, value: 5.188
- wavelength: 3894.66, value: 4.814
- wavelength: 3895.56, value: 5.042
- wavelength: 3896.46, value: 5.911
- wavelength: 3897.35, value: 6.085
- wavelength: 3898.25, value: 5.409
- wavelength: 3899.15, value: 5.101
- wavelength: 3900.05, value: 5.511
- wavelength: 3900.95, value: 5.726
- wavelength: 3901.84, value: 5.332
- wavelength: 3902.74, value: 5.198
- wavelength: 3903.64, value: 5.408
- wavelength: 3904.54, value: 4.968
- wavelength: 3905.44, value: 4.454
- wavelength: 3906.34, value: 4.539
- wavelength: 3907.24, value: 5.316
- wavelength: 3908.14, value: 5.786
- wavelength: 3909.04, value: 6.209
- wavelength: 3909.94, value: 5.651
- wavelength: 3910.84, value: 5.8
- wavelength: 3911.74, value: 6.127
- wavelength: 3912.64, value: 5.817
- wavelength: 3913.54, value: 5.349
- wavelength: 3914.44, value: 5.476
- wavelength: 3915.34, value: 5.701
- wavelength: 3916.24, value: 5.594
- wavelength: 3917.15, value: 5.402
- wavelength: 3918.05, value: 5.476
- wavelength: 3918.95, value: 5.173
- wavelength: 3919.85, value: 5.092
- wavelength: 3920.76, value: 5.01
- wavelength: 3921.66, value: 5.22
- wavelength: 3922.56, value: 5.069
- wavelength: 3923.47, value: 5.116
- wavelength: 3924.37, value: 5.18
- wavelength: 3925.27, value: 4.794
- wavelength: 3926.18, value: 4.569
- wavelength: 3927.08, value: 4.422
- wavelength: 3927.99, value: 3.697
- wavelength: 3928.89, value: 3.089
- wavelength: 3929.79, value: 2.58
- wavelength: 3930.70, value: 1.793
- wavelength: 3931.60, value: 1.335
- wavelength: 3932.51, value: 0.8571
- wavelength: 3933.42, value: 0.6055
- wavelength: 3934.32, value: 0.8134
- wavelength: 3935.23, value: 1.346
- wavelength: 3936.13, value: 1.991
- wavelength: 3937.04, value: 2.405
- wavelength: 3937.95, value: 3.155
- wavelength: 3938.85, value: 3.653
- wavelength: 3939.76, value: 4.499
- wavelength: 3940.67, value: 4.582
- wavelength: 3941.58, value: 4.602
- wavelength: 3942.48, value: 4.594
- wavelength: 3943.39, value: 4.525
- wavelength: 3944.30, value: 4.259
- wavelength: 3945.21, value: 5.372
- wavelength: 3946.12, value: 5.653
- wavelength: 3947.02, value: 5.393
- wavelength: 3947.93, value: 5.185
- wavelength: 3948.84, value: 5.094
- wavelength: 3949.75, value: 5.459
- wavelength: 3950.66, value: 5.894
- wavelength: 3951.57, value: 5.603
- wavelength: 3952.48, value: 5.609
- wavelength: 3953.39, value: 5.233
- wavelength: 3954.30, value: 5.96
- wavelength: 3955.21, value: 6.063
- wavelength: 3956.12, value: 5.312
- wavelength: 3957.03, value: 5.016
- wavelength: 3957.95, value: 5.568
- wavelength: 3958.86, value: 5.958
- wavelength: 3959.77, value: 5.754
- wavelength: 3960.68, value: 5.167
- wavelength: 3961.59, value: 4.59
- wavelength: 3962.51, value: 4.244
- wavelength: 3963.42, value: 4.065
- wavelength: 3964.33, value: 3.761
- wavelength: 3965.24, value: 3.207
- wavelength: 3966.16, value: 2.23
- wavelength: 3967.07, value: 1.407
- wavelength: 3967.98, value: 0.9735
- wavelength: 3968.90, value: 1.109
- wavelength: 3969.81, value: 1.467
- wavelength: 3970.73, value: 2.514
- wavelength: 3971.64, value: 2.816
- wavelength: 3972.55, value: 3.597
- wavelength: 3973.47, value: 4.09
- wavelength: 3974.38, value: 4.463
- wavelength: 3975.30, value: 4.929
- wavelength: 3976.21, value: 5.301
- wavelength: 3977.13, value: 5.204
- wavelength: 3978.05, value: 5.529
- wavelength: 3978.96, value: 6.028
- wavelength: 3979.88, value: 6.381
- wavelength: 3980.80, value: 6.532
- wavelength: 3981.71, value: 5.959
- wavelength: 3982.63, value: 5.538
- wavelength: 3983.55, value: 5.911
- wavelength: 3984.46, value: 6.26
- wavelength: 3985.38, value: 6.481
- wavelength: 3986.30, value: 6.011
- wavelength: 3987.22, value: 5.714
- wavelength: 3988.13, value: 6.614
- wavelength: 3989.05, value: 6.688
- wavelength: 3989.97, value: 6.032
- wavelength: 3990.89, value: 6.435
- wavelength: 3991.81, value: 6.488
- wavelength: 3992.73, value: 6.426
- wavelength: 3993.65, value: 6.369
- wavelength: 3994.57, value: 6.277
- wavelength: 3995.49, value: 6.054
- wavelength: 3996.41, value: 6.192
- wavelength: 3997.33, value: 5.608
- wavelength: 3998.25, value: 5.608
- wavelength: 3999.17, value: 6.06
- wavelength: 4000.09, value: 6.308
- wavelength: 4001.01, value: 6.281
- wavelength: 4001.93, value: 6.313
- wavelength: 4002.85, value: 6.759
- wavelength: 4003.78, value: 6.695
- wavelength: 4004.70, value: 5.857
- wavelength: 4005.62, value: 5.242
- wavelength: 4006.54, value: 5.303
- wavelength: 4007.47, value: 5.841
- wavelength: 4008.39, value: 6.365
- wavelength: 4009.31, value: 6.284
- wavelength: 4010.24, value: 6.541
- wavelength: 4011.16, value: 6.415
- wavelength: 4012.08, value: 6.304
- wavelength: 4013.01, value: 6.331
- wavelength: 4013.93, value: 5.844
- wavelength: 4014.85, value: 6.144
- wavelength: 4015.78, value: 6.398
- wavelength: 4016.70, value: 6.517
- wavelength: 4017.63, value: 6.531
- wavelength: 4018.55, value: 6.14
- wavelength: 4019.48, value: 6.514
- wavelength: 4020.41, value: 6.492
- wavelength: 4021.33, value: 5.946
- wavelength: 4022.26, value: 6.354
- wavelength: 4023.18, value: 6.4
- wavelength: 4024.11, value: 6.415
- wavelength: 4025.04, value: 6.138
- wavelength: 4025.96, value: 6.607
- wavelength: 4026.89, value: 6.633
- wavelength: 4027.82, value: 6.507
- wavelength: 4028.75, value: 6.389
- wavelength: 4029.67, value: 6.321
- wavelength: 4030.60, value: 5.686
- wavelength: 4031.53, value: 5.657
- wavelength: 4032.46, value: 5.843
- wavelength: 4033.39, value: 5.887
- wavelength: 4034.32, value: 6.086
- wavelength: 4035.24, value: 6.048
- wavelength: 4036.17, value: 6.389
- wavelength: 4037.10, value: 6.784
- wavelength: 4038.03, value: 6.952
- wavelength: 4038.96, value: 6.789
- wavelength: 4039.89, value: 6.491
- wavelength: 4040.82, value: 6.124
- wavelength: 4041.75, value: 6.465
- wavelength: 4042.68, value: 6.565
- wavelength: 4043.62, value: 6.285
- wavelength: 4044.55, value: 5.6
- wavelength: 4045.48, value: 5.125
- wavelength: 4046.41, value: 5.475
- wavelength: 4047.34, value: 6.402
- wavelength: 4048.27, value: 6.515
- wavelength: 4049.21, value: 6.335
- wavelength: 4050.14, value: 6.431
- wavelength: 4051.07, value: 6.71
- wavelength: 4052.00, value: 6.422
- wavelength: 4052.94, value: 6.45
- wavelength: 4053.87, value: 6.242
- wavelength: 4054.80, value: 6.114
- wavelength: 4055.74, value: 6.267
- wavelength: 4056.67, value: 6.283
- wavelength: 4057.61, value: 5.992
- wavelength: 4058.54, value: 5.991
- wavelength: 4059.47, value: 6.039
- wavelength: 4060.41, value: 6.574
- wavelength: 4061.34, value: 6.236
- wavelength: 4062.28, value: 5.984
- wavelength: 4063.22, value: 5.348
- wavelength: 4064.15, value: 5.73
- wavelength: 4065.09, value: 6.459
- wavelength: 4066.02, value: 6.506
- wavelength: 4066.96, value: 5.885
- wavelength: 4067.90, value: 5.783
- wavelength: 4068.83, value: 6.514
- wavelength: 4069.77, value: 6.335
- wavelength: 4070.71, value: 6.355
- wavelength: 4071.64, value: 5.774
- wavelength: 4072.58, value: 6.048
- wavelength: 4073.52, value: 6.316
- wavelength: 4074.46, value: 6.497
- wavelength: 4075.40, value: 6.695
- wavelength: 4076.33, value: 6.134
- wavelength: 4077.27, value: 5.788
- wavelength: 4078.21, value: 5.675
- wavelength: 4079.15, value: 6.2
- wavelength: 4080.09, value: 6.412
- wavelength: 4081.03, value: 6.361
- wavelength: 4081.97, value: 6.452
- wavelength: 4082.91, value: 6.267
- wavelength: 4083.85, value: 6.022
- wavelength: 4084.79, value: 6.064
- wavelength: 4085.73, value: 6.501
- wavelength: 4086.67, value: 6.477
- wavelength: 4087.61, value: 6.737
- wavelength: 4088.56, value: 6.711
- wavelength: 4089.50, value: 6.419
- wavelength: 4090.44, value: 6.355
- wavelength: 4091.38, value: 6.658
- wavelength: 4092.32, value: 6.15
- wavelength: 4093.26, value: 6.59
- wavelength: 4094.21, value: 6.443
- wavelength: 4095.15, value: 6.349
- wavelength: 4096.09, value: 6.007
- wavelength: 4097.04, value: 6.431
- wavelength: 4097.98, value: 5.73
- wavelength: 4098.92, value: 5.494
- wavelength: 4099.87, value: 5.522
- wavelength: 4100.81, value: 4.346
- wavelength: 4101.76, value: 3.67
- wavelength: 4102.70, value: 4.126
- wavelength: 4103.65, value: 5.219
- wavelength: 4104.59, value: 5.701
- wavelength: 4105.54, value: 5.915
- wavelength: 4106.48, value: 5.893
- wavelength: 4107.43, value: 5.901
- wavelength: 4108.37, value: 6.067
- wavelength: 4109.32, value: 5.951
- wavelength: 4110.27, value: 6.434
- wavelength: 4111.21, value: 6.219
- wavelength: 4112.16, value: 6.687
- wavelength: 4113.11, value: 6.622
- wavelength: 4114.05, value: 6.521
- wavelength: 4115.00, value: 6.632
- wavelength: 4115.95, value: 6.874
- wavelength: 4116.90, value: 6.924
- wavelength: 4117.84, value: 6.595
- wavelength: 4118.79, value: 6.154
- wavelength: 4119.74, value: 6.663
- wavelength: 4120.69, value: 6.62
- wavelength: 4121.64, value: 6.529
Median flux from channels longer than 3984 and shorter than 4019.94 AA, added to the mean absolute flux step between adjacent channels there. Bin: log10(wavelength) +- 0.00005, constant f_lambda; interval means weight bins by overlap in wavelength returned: 6.6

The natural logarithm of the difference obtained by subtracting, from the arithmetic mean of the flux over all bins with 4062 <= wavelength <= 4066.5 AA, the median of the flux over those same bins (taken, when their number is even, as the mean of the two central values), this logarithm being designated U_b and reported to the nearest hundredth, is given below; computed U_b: -3.84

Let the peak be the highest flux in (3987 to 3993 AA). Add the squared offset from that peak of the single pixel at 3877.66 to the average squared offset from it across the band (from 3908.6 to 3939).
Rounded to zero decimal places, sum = 13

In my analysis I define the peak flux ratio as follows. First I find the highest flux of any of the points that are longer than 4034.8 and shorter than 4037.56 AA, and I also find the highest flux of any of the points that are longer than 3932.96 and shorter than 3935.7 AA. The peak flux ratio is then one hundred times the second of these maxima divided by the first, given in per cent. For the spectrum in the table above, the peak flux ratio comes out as 20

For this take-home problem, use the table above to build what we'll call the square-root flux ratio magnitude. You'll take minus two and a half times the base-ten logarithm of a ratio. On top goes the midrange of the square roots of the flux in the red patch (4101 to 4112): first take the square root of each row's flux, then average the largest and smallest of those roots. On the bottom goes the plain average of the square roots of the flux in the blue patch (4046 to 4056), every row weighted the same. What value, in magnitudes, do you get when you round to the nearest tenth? 0.1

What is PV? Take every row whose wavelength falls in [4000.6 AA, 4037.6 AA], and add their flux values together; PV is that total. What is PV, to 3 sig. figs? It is 249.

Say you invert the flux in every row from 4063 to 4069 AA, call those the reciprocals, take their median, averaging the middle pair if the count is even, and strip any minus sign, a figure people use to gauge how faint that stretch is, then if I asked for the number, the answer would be 0.170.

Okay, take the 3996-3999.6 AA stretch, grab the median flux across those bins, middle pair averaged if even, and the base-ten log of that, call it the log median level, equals 0.77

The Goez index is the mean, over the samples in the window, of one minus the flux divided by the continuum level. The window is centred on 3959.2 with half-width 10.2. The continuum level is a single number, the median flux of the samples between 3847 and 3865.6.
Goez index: 0.25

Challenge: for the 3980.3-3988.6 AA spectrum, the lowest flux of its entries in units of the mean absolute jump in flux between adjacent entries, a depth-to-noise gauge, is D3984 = 12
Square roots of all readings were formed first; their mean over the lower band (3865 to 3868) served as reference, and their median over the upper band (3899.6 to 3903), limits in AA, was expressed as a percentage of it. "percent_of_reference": 95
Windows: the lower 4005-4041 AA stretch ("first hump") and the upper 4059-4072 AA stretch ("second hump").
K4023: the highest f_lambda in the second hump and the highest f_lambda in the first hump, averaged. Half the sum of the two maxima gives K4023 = 6.8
